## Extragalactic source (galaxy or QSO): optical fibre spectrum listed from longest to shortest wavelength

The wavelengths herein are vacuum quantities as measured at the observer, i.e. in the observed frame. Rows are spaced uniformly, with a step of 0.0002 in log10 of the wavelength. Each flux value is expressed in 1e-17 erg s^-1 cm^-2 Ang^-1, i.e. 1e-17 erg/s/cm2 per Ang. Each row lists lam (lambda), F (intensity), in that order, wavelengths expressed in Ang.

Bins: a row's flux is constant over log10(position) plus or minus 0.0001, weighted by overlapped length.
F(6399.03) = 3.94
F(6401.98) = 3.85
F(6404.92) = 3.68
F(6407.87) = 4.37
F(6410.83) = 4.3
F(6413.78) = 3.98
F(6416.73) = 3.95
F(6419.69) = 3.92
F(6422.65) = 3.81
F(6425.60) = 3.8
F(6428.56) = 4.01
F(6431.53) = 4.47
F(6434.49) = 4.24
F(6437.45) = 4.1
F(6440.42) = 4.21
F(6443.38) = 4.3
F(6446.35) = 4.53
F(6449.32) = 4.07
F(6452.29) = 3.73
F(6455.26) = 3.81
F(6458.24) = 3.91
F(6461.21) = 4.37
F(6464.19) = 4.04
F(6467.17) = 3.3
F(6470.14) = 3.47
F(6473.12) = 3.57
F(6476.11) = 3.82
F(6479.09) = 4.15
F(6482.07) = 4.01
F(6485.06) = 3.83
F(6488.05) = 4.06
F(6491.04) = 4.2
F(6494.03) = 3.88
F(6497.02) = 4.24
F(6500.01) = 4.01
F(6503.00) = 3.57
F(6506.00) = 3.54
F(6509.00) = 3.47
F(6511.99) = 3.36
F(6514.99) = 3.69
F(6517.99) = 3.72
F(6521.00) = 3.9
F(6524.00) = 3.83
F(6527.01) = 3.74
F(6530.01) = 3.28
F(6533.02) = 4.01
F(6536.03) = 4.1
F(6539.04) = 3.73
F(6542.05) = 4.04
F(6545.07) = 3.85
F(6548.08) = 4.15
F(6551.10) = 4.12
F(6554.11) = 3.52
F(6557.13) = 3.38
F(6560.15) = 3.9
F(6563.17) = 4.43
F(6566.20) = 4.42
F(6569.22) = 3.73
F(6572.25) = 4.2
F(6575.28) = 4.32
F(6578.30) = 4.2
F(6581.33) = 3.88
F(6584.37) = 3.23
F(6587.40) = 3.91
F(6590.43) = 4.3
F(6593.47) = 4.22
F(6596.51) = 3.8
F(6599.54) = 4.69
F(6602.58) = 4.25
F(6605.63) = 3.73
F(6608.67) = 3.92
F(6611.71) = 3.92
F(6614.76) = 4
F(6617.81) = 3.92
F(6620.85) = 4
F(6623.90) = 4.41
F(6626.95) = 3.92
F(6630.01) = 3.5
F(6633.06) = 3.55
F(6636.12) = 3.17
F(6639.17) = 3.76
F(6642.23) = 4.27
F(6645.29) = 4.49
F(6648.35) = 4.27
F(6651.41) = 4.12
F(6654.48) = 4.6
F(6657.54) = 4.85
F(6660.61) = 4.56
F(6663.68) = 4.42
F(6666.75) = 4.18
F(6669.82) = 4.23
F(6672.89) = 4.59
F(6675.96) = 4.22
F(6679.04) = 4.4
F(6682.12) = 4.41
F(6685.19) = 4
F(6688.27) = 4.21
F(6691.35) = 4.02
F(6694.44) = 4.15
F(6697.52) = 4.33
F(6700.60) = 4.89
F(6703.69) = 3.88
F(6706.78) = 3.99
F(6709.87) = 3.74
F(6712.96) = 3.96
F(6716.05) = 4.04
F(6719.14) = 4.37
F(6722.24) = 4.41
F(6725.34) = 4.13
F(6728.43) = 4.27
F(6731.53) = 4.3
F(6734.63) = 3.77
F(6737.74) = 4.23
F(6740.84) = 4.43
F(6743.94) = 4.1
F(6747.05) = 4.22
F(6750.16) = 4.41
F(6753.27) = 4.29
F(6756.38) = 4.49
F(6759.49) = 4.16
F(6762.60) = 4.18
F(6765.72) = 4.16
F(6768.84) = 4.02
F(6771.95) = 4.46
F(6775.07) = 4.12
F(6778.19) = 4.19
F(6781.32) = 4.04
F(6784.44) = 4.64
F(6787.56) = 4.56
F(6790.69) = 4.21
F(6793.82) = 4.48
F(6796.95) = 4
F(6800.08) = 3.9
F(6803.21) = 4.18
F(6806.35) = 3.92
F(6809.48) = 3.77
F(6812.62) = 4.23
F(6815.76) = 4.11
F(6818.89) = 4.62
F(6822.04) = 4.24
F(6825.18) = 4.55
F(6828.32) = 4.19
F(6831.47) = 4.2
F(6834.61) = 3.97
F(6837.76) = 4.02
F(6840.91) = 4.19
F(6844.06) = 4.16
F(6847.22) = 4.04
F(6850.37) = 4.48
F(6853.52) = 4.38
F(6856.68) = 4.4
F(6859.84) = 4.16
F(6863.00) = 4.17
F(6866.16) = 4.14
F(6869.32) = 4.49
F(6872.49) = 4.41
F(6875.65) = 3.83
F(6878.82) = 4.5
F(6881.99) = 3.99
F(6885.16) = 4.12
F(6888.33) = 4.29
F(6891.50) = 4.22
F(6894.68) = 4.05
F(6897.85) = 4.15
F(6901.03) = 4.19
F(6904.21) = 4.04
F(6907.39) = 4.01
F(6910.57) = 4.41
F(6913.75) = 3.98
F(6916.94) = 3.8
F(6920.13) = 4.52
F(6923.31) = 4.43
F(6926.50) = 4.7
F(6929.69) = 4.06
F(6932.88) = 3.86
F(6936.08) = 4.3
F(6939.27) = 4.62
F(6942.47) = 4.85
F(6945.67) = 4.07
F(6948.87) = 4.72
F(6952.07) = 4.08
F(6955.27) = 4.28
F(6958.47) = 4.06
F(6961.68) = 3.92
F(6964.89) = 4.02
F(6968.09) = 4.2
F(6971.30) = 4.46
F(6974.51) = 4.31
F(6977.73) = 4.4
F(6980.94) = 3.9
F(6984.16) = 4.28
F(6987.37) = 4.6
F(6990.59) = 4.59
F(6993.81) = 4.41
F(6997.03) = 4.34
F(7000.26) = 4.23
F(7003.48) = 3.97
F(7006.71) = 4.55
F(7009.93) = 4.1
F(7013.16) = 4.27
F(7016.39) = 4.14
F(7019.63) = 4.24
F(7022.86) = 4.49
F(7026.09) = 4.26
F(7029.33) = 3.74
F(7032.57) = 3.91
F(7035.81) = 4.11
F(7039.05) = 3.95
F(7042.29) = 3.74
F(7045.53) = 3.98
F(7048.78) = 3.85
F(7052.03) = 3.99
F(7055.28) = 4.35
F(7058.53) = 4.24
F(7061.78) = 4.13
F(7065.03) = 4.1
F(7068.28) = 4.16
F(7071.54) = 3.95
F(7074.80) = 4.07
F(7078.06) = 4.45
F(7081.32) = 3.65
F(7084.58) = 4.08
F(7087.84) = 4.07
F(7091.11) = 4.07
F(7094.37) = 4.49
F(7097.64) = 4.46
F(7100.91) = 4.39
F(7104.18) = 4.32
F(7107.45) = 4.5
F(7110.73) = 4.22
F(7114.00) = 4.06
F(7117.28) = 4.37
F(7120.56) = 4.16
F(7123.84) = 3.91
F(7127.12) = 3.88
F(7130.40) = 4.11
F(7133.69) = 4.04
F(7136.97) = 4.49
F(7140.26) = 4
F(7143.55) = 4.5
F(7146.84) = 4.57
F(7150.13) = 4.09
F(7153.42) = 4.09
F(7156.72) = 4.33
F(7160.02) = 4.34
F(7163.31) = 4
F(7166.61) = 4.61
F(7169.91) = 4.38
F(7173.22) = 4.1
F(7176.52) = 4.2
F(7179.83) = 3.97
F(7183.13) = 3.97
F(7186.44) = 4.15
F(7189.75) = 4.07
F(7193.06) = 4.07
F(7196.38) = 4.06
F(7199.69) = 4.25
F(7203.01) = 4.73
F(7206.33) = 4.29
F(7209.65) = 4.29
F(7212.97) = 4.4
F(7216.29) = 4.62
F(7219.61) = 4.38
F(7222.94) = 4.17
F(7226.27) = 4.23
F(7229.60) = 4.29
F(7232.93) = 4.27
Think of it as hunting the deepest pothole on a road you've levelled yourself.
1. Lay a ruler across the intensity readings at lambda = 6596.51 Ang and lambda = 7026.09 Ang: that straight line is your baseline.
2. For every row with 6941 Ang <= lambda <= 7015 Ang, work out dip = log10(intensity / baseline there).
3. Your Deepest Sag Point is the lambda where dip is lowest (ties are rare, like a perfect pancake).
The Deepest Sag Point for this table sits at 6980.94 Ang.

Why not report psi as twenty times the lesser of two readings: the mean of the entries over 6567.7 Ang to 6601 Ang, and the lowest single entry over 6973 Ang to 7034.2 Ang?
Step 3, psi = 75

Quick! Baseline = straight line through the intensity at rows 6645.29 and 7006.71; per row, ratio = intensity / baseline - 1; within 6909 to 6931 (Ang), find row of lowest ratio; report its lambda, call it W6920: 6916.94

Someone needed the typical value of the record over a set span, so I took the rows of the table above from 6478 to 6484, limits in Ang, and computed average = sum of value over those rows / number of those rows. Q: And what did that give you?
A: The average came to 4.1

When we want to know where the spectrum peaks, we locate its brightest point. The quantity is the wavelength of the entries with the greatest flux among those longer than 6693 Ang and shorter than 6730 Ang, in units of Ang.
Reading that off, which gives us 6700.60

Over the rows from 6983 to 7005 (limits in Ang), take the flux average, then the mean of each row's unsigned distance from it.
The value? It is 0.161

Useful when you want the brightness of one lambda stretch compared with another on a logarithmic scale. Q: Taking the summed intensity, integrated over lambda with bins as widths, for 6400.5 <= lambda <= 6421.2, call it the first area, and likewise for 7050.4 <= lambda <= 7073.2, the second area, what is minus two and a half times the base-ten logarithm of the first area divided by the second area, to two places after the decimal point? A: 0.14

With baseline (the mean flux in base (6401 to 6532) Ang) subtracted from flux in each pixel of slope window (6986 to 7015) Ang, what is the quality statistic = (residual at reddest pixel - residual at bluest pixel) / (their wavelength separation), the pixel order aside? -0.013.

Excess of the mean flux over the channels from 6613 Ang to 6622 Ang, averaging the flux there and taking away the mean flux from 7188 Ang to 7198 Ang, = -0.1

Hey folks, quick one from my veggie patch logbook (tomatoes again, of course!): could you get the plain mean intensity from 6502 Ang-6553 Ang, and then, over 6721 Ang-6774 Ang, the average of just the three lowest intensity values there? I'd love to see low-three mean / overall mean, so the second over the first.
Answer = 1.05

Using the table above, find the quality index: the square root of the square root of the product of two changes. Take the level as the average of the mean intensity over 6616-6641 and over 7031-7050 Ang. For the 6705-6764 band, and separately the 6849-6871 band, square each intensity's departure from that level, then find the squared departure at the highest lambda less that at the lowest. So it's 0.18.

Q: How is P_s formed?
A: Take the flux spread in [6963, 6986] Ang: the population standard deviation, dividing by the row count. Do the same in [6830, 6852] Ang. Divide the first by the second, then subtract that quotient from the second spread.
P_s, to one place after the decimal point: -1.0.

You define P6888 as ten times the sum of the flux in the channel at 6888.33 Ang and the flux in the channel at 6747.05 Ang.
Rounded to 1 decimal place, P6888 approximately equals 85.1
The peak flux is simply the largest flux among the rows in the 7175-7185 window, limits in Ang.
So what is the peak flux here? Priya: 4.2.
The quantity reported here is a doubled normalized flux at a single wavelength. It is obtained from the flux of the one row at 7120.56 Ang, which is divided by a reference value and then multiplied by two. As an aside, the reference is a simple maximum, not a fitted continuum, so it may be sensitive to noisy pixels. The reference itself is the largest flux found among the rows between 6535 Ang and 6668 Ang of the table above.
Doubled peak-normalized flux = 1.72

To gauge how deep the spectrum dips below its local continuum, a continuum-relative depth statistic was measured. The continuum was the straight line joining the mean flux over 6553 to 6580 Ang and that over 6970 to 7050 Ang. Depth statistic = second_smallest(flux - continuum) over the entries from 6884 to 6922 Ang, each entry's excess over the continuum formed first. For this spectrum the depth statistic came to -0.17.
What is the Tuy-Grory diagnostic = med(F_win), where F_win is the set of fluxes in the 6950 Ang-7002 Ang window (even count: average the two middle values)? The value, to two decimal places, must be 4.28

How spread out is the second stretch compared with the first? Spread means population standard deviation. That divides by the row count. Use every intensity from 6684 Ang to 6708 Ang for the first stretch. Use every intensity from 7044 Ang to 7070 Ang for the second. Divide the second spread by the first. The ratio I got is 0.50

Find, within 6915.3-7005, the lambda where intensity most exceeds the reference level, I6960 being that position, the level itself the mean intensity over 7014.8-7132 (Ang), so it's 6942.47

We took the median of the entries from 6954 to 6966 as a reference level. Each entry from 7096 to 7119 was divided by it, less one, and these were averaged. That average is 0.072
